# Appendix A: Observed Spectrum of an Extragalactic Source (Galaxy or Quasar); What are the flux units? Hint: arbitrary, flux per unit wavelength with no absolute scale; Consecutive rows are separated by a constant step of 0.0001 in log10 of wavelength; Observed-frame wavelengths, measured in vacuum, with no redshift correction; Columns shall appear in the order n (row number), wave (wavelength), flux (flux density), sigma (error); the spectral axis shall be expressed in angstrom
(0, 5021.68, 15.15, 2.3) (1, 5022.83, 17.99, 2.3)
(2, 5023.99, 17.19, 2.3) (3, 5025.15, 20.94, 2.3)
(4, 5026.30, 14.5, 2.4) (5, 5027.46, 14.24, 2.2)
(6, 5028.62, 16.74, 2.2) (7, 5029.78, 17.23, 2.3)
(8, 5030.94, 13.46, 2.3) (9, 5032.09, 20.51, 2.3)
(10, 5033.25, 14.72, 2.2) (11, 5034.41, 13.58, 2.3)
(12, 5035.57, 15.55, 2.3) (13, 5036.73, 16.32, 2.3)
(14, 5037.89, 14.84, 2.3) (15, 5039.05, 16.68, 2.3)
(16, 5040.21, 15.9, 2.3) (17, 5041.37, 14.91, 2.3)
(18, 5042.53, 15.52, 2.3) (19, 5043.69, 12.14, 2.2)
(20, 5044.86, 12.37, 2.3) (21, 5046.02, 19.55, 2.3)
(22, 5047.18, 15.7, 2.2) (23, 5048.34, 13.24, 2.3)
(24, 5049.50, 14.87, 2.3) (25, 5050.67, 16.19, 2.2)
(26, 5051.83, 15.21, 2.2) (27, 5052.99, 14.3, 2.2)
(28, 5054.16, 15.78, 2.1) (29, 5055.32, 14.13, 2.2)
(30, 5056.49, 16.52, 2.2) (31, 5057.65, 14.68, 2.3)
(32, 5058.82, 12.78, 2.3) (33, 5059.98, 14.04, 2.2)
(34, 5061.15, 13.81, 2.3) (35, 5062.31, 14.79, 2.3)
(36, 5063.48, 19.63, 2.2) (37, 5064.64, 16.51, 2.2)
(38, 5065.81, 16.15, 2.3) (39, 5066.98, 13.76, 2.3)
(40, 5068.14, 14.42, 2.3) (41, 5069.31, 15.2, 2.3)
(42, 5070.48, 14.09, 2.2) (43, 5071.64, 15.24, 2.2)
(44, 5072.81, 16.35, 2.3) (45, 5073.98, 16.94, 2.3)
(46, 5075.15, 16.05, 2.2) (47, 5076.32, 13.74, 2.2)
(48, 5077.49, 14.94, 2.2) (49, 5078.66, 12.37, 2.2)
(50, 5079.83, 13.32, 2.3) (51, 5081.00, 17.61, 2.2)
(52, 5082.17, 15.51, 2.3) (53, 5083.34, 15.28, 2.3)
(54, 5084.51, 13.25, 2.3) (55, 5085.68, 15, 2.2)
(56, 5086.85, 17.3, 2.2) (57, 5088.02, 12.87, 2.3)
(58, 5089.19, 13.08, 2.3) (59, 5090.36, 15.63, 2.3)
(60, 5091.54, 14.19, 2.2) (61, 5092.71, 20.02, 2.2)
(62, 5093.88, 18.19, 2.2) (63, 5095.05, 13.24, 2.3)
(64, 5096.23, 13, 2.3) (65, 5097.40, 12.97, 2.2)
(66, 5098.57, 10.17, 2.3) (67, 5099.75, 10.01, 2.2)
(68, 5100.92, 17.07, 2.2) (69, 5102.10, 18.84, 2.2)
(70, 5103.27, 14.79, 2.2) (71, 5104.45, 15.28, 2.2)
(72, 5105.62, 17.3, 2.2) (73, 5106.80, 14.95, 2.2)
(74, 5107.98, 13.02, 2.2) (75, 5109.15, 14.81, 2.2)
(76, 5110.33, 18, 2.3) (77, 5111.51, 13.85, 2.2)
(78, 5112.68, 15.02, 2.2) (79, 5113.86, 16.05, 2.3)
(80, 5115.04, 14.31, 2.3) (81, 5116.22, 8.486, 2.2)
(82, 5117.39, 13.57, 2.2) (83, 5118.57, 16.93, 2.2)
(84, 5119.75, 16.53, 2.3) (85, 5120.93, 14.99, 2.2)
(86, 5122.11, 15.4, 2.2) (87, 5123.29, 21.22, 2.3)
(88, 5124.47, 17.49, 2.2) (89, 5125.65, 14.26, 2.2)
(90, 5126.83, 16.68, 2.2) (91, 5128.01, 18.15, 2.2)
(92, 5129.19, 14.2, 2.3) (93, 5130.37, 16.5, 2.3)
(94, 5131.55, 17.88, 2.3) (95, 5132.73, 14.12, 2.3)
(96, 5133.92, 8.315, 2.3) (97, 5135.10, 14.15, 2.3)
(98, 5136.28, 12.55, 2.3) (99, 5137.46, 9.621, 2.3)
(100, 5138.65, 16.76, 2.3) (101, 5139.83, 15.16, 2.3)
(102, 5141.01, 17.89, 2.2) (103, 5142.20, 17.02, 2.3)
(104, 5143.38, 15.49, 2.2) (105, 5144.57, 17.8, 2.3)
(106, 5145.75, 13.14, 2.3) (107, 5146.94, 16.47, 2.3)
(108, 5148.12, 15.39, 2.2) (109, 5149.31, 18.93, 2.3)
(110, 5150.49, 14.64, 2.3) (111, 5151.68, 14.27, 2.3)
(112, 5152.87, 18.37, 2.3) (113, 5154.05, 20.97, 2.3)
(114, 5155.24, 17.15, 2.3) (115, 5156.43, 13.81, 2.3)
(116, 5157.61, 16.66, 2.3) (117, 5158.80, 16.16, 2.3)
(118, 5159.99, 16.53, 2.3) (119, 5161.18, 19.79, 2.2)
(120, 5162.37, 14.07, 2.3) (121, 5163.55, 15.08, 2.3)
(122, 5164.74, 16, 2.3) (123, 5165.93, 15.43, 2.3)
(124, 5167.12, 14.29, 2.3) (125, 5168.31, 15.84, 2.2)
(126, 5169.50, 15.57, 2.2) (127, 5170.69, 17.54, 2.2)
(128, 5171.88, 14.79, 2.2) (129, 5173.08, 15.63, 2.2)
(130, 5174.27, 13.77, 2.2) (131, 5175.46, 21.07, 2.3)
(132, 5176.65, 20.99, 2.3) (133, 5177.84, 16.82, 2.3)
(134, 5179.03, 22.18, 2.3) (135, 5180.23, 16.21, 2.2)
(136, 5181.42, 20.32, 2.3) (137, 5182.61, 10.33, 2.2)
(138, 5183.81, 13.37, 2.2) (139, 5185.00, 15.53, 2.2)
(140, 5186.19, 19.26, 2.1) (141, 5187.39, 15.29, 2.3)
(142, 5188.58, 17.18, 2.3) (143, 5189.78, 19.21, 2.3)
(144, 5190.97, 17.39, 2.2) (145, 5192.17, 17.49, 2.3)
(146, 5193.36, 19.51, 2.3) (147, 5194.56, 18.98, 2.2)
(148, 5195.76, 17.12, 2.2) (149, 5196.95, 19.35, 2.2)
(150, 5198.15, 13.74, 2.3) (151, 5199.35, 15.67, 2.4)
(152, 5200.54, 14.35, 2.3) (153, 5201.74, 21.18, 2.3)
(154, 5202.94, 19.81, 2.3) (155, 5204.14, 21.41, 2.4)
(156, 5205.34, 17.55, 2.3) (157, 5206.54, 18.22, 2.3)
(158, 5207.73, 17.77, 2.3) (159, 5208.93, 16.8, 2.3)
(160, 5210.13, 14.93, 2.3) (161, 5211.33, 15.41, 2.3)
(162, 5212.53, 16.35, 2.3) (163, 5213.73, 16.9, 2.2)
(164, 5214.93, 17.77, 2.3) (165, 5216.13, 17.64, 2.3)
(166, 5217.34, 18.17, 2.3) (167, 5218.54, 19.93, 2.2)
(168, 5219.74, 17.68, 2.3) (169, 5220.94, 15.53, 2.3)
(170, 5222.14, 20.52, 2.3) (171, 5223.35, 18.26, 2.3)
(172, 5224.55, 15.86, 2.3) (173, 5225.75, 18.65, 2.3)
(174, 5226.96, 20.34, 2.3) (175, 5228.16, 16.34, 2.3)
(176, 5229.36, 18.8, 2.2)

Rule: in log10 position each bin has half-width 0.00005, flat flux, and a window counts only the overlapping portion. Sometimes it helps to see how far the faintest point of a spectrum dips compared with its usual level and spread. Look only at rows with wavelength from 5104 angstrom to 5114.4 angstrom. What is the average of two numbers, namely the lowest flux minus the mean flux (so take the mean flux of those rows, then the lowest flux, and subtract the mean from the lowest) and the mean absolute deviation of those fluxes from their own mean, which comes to -0.59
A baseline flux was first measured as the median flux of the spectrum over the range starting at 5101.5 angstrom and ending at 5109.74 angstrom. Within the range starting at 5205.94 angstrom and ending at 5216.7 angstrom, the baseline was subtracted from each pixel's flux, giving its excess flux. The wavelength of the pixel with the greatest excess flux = 5206.54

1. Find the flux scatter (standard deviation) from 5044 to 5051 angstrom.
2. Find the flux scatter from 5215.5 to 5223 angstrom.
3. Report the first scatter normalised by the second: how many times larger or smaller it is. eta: 1.4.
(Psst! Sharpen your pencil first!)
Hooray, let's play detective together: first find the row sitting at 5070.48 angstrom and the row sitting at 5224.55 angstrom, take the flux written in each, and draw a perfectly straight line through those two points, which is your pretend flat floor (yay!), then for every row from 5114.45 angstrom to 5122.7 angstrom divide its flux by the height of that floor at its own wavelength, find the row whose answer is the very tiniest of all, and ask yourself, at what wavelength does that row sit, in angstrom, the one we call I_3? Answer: 5116.22 angstrom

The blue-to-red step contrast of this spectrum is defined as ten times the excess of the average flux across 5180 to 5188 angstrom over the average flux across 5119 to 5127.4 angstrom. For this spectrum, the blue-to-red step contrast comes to -9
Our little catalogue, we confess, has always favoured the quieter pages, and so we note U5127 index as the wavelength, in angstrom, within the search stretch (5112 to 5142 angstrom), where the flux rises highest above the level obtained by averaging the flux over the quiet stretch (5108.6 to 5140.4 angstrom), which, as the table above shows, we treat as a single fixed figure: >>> 5123.29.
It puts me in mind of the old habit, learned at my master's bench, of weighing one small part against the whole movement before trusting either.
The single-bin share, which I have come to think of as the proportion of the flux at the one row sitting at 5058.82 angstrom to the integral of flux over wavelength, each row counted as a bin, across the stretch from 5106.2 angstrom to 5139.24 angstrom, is 0.026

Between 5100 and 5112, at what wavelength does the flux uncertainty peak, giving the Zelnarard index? 5110.33 angstrom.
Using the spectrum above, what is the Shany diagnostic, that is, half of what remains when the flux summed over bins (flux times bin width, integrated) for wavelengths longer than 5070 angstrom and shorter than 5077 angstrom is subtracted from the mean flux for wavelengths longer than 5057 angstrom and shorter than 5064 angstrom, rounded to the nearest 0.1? -46.5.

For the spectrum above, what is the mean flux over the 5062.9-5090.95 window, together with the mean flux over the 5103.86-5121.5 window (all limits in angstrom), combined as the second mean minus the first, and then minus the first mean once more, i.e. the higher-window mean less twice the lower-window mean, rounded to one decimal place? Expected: -15.5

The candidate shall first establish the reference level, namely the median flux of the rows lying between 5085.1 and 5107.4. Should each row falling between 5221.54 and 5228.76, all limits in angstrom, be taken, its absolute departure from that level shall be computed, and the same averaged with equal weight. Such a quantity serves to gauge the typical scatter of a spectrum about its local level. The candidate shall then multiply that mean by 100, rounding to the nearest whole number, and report 338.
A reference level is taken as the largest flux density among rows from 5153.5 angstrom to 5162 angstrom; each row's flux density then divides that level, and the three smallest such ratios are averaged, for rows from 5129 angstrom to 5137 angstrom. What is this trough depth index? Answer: 1.31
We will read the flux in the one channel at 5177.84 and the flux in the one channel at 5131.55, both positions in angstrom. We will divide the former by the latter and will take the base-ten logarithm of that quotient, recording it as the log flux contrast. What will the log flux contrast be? -0.027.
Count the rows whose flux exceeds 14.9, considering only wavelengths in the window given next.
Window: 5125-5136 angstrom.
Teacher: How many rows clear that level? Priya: 4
